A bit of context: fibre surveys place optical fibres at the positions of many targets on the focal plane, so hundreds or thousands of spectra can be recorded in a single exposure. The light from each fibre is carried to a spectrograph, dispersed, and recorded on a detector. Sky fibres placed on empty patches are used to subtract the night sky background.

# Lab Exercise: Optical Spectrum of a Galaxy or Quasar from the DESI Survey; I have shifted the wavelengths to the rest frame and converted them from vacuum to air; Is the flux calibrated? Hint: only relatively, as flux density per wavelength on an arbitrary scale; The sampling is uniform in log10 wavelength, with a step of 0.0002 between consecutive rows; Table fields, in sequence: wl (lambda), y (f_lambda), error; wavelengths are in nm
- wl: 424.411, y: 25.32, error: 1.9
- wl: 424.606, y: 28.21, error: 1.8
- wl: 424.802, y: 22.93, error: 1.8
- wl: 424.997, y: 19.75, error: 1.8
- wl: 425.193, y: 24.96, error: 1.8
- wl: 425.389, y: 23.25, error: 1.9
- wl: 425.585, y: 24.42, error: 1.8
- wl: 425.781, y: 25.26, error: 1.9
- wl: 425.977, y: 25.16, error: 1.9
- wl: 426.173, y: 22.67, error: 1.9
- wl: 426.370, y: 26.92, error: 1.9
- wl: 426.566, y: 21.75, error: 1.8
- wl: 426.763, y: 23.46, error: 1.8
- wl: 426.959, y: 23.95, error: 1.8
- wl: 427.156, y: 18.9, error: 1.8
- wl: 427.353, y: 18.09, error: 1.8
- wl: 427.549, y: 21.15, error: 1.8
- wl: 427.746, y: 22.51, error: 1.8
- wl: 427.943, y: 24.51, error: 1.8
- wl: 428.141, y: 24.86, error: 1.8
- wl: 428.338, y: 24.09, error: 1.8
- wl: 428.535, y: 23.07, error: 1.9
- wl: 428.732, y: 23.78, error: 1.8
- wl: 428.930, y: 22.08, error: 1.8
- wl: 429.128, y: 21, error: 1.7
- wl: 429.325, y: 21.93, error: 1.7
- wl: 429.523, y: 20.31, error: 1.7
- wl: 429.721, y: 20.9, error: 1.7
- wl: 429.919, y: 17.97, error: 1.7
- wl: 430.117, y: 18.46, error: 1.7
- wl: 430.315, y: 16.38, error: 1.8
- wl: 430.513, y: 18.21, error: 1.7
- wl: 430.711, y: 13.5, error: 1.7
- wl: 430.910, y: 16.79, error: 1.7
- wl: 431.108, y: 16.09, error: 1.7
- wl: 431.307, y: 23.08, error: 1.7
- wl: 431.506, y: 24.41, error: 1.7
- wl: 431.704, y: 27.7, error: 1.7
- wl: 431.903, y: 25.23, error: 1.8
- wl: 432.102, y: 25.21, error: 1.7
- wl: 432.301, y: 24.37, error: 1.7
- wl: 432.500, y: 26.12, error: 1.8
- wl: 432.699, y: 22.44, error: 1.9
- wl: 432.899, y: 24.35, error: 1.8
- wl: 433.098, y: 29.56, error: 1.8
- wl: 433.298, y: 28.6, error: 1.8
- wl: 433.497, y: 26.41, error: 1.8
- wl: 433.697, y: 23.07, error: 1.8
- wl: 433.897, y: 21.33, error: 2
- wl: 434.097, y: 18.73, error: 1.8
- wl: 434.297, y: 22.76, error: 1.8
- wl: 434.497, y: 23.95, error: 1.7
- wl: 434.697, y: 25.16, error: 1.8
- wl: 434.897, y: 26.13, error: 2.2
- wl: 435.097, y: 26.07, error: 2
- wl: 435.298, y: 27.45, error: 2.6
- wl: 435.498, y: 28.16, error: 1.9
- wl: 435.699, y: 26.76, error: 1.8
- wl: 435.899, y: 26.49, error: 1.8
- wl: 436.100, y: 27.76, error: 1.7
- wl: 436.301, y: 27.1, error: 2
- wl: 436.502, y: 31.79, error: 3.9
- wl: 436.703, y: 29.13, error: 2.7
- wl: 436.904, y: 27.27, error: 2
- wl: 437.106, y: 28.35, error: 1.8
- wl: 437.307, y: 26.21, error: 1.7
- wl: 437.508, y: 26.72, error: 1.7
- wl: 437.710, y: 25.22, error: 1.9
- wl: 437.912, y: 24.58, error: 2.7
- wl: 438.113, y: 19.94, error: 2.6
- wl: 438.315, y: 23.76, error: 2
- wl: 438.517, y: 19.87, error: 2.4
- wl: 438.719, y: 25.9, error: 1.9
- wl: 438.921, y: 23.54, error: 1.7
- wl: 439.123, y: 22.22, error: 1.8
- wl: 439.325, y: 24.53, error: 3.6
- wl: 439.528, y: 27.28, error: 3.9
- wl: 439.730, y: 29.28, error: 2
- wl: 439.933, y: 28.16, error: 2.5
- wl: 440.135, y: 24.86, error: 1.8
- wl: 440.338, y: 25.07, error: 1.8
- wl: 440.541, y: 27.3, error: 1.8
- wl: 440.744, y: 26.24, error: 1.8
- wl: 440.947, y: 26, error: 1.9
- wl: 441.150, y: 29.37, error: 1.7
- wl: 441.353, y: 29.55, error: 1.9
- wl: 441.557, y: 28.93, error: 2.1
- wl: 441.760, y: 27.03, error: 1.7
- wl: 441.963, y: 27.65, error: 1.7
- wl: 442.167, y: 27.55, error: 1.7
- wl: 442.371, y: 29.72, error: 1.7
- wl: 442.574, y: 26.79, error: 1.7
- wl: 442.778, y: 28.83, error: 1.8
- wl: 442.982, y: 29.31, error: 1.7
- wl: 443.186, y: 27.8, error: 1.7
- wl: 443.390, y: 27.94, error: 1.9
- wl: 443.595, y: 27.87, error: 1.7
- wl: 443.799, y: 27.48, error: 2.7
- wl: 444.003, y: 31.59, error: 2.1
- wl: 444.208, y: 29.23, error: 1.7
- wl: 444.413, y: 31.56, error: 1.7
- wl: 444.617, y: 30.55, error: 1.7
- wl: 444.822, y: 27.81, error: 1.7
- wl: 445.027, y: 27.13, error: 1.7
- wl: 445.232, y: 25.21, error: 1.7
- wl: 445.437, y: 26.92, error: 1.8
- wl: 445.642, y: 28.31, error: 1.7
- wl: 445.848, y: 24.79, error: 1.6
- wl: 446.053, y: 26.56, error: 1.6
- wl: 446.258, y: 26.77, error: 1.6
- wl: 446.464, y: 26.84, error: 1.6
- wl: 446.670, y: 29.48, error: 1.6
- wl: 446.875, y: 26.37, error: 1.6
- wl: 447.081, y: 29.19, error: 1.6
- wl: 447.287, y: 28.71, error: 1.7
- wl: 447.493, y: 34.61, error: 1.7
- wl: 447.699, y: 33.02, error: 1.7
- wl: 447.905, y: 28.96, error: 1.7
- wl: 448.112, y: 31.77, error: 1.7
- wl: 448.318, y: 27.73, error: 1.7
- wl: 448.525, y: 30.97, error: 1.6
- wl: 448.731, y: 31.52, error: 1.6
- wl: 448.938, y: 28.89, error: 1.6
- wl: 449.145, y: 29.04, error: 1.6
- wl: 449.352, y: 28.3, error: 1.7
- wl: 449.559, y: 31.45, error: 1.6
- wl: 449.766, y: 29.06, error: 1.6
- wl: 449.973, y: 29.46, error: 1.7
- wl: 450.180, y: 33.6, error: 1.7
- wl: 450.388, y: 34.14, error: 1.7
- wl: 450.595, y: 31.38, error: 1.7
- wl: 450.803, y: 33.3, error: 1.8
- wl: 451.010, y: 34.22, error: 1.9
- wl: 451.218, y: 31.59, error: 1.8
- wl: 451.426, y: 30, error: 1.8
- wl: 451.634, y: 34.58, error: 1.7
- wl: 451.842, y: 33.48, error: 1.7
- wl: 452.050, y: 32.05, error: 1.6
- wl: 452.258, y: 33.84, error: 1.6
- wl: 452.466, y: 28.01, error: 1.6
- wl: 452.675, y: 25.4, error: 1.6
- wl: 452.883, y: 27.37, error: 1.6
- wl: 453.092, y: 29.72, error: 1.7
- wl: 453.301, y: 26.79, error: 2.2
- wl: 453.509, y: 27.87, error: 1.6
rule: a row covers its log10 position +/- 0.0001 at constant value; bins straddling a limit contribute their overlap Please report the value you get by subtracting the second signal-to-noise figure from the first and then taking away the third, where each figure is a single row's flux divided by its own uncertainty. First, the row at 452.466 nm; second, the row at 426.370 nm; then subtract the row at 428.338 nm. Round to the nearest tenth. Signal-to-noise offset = -10.0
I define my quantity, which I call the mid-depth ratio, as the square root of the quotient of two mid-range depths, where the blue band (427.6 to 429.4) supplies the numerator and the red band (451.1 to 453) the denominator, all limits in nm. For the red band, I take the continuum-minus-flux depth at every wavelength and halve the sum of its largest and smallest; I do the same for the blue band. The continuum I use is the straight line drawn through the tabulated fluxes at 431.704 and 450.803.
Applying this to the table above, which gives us 1.02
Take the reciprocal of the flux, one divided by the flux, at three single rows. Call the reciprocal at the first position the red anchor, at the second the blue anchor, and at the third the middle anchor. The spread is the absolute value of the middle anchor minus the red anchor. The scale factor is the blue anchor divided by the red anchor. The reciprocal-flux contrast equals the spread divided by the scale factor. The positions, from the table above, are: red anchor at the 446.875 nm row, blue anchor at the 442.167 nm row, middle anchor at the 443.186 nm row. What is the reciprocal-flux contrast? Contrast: 0.0020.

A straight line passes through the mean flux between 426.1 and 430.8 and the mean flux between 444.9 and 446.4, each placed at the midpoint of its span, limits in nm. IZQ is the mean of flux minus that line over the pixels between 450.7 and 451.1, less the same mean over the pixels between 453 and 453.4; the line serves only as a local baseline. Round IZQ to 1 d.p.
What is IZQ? 6.2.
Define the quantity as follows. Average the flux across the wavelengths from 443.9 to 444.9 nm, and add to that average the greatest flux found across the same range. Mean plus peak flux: 62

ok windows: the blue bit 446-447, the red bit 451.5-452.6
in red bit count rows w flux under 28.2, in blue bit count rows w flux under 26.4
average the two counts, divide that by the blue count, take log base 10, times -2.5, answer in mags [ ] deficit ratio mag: 0.0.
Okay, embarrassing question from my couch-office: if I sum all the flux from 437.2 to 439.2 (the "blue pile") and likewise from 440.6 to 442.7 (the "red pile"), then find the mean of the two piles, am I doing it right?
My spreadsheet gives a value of 258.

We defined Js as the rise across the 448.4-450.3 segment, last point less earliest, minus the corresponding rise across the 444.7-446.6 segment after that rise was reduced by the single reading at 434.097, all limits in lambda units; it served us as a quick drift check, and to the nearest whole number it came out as 22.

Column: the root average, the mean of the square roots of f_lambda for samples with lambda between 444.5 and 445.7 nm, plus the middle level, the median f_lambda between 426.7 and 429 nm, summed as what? 28.5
